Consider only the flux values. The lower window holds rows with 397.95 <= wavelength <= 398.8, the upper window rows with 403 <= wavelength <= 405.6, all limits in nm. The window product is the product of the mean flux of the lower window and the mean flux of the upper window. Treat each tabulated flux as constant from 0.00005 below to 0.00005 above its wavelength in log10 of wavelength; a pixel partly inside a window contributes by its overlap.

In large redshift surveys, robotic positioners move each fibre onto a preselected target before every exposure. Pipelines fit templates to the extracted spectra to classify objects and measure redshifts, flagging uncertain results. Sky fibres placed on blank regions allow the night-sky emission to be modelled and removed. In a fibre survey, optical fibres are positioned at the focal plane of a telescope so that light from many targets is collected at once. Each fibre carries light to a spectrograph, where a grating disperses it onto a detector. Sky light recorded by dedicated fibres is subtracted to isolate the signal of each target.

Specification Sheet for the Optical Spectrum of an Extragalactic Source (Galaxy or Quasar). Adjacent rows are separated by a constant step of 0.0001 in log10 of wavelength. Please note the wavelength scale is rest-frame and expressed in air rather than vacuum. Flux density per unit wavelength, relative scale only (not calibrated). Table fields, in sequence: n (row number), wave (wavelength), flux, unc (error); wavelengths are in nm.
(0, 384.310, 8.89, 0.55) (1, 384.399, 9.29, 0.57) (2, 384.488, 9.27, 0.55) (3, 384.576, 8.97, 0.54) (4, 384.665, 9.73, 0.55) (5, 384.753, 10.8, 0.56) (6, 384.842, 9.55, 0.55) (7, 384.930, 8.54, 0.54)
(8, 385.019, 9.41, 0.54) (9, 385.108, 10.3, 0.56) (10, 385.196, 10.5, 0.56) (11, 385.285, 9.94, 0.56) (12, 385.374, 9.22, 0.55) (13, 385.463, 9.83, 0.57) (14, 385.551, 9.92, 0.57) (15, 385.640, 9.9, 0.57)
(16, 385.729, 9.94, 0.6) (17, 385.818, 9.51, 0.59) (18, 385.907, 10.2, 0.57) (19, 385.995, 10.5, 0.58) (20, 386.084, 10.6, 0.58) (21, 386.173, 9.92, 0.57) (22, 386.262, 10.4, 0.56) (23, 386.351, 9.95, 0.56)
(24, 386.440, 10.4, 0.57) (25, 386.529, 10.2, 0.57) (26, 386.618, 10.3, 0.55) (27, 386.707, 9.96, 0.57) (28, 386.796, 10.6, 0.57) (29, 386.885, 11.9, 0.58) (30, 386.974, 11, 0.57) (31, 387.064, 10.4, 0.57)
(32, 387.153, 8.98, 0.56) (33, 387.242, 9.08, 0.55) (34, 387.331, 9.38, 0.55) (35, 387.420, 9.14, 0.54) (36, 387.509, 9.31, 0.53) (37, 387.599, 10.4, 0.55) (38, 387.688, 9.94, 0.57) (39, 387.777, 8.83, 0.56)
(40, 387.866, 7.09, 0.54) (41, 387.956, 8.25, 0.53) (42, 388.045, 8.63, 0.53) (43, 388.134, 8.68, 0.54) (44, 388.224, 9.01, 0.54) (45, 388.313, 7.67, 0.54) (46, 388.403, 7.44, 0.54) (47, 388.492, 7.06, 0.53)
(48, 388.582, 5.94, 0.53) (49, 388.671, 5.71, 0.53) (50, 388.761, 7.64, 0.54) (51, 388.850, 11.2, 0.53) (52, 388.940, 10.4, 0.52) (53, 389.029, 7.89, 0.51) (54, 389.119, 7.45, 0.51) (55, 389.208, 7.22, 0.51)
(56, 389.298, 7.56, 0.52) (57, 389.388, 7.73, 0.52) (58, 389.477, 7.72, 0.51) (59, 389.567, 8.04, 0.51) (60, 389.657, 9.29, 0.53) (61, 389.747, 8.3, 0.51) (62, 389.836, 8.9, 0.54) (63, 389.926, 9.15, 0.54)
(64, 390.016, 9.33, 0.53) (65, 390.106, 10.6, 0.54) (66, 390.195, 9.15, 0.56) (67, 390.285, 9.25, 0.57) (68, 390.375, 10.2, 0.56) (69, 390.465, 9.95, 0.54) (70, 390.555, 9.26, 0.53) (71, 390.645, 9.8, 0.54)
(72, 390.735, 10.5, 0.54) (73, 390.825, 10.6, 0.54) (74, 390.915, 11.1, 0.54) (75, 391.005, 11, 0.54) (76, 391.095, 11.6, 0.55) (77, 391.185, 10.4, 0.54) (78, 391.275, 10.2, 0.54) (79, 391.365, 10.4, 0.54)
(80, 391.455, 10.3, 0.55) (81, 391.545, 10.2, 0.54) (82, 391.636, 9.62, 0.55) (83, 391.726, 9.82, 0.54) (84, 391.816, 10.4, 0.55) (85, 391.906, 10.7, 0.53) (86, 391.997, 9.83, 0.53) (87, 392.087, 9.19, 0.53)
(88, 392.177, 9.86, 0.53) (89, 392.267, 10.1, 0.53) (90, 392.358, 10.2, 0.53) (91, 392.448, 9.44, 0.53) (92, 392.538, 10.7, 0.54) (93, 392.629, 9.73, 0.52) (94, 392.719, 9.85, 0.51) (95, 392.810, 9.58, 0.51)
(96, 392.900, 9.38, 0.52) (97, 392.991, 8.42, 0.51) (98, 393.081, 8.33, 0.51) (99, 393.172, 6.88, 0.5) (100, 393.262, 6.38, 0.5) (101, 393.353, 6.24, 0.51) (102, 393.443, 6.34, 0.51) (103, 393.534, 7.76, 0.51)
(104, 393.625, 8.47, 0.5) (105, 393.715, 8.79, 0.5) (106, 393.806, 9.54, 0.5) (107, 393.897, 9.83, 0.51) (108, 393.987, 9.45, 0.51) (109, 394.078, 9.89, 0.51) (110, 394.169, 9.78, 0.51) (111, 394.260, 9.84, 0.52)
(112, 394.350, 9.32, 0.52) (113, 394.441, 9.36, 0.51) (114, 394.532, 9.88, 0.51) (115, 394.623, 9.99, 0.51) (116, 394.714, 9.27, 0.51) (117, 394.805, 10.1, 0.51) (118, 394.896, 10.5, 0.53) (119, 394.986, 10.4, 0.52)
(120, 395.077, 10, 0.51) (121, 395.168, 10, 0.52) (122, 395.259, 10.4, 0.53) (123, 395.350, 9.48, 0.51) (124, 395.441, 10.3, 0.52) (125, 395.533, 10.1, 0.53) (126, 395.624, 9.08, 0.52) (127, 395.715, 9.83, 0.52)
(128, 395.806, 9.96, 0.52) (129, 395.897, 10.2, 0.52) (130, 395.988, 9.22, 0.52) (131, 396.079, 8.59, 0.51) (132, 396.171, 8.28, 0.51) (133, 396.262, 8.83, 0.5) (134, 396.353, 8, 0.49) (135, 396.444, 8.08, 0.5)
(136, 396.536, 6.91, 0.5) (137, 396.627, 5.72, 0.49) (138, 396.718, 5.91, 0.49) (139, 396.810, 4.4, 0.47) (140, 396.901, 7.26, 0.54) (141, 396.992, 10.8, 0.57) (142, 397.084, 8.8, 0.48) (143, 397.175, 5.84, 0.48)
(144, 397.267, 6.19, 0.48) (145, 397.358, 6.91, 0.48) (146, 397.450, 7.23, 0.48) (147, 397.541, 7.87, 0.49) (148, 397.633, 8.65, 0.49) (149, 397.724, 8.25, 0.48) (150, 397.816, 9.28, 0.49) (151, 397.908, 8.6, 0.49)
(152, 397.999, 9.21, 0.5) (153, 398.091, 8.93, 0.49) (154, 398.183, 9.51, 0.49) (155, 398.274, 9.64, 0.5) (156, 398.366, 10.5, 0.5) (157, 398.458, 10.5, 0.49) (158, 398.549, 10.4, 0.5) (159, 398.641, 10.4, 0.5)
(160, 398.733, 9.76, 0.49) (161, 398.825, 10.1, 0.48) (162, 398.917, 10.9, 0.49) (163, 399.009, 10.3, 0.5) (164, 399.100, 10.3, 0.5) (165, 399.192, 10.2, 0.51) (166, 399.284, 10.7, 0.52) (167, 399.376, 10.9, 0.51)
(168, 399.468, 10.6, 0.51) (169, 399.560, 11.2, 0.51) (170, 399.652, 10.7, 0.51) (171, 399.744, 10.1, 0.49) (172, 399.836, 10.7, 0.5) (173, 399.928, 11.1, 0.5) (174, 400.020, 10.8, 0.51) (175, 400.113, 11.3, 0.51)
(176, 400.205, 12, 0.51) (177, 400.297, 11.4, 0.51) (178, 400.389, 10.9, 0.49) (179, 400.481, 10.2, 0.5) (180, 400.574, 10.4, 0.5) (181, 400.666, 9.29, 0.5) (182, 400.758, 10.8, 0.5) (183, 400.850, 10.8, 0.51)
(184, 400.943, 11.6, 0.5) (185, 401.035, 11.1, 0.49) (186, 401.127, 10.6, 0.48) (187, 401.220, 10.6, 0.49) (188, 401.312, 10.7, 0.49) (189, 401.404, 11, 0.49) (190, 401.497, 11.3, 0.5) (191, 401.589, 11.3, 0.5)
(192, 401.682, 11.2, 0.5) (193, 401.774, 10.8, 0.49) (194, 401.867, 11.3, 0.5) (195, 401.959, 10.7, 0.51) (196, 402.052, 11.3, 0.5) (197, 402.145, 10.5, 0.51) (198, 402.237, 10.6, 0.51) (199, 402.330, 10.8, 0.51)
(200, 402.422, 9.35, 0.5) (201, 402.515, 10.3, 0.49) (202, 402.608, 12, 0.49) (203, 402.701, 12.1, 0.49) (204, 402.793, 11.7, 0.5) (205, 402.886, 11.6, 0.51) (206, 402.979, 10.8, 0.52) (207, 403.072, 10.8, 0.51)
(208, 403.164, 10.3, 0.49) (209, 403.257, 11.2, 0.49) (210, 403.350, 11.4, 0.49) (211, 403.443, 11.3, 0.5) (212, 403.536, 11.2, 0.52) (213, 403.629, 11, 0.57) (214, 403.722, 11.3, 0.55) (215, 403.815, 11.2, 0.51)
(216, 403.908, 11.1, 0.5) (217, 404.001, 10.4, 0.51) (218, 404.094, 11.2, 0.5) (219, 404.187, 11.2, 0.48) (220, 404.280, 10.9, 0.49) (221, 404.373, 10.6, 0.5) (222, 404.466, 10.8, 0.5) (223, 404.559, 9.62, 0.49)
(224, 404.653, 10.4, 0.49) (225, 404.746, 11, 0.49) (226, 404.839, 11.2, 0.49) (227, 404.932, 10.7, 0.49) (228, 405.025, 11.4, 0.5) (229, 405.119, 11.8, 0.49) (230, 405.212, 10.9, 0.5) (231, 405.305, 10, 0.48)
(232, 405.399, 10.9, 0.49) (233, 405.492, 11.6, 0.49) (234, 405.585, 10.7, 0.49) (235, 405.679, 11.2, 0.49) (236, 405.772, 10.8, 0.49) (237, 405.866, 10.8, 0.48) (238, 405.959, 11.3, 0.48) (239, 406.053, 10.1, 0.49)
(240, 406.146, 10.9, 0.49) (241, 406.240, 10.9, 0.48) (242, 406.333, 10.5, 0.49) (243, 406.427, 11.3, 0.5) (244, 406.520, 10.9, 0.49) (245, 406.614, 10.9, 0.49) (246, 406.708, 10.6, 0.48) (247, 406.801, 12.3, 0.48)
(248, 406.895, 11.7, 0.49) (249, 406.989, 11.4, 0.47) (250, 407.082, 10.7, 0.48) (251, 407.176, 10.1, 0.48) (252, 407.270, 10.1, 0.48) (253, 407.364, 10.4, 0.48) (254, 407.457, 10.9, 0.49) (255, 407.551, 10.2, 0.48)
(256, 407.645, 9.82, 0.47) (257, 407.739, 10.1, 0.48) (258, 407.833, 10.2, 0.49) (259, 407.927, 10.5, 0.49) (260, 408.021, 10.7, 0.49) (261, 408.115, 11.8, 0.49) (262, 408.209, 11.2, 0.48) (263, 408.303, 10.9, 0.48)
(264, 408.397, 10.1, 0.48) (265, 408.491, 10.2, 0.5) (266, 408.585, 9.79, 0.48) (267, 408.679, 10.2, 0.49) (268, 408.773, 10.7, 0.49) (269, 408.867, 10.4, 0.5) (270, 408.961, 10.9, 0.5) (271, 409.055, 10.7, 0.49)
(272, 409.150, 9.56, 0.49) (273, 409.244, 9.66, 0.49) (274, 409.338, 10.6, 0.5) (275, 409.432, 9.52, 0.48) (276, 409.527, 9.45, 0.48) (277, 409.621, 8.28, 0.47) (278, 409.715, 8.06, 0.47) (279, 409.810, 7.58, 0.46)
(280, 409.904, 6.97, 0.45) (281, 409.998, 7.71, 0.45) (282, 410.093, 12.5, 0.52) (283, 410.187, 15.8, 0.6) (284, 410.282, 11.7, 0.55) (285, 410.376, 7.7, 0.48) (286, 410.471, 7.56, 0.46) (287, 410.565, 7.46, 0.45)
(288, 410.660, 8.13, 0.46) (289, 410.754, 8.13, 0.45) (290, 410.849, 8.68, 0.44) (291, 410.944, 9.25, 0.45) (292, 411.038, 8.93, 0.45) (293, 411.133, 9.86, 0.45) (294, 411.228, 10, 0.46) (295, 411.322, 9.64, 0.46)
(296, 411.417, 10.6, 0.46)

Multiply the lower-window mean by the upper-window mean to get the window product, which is 108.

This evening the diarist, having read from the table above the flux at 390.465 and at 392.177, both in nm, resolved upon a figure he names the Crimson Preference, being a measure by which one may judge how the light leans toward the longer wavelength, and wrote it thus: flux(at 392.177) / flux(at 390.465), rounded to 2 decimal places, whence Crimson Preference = 0.99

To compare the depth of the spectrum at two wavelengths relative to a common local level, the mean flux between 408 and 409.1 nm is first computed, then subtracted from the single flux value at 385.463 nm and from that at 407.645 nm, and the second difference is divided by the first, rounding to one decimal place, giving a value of 1.0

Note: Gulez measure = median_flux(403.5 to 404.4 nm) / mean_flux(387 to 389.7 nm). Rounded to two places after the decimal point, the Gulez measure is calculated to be 1.32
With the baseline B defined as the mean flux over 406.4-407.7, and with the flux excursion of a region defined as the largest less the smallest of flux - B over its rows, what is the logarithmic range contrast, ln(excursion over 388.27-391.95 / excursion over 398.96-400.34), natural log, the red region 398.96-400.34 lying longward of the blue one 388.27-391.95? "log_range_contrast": 1.1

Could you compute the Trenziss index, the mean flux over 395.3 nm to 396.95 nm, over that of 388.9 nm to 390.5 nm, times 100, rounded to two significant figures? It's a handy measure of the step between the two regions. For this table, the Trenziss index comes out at 95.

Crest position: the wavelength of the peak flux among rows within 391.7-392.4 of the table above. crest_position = 391.906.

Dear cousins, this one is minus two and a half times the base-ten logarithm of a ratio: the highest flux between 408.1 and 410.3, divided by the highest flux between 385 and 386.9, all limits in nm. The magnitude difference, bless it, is -0.31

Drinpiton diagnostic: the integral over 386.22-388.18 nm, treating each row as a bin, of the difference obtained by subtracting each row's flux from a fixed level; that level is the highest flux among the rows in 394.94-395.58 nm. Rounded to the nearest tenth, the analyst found 1.4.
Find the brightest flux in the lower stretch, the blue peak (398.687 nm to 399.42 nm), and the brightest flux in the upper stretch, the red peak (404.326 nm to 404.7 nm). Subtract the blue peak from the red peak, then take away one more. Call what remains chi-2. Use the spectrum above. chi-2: -1.10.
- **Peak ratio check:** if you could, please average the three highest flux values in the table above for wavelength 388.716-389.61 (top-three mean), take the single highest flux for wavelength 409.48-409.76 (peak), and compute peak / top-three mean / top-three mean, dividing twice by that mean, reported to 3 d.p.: 0.097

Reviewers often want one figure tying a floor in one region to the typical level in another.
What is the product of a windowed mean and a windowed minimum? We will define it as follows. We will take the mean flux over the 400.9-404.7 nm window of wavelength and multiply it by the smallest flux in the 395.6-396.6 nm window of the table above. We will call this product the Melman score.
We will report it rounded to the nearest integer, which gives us 76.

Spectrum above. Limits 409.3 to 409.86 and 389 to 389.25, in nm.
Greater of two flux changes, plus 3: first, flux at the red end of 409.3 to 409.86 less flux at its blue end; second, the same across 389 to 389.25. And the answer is 2.3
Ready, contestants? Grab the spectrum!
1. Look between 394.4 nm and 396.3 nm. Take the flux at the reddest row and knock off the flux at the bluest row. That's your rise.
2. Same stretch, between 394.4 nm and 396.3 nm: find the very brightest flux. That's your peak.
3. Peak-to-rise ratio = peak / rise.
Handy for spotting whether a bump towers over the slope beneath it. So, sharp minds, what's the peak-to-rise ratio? -20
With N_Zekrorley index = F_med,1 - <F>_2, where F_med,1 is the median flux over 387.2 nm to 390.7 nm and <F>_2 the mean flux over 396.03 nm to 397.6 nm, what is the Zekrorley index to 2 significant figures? 1.5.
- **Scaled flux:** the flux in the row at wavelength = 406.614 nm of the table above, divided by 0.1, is 109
